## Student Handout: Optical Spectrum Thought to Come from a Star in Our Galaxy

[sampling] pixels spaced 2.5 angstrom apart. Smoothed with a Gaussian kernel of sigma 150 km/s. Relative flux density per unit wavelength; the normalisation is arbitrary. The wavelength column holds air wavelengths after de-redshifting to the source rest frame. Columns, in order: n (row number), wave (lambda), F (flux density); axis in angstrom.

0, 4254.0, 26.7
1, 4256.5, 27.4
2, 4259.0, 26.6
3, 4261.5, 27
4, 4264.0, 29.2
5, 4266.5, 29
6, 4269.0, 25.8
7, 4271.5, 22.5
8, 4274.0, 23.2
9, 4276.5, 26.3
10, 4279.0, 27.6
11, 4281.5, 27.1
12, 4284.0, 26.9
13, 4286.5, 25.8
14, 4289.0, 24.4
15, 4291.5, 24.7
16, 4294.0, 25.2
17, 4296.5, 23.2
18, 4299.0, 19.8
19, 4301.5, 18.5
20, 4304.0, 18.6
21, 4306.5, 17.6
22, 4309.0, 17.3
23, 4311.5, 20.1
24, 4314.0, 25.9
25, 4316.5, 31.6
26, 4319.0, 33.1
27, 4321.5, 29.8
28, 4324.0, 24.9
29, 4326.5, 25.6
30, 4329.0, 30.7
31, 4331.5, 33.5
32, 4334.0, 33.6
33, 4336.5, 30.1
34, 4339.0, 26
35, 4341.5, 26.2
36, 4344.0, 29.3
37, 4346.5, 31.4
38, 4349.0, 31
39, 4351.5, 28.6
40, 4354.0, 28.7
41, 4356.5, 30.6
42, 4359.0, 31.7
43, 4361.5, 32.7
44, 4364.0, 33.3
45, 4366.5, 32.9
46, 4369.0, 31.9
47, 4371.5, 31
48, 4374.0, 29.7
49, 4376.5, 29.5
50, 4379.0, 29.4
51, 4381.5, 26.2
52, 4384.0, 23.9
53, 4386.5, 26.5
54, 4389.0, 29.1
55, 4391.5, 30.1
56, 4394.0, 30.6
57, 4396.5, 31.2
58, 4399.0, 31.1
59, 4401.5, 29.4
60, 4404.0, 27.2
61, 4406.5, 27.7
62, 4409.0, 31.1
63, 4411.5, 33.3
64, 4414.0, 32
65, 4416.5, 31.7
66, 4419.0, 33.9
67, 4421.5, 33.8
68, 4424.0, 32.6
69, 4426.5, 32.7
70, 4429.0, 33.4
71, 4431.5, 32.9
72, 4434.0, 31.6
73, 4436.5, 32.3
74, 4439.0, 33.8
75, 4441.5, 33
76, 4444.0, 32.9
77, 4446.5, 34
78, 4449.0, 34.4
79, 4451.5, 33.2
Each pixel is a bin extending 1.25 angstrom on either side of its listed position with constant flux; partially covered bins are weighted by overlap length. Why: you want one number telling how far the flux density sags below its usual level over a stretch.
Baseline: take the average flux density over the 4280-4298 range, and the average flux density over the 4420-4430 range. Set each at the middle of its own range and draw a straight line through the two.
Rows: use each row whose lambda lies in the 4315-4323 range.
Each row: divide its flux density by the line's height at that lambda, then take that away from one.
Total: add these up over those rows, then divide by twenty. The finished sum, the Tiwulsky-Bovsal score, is -0.025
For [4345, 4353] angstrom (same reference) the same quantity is -0.008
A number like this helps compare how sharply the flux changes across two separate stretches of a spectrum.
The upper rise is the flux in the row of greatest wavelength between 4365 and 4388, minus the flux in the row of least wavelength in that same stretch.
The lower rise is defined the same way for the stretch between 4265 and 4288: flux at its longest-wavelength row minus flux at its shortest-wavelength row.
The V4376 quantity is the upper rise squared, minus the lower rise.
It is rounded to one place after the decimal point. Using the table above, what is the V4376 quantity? 44.2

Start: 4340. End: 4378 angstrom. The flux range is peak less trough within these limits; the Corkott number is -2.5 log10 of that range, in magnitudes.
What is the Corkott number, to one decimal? -2.1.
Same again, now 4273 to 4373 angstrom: -3.0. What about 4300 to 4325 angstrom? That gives -3.0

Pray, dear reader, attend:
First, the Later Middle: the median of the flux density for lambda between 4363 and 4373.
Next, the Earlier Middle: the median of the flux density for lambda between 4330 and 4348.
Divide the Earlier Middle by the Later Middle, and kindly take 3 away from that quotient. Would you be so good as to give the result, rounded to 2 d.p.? -2.07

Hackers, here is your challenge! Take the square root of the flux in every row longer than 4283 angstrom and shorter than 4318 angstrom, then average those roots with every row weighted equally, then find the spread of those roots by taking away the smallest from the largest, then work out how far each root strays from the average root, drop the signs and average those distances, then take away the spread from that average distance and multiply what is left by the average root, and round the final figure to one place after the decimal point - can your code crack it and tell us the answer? -5.2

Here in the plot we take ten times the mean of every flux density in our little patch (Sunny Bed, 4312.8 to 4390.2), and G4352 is 296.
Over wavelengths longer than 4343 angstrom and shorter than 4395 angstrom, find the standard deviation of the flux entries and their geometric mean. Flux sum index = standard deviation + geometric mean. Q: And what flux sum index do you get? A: 32.1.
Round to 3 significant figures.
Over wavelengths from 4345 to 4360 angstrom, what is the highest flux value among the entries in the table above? 31.7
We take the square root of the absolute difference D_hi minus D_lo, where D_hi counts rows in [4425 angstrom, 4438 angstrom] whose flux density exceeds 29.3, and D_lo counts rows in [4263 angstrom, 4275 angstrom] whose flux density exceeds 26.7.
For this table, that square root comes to 1.73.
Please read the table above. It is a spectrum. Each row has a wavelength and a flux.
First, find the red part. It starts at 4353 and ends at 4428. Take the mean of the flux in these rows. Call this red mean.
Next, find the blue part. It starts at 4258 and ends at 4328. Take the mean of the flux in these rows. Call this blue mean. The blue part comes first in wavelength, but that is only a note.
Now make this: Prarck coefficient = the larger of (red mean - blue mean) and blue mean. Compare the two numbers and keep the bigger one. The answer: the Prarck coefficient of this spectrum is 25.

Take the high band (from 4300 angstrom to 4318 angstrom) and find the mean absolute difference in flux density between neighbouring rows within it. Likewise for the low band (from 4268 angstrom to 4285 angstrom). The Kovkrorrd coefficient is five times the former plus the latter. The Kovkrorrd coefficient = 14.6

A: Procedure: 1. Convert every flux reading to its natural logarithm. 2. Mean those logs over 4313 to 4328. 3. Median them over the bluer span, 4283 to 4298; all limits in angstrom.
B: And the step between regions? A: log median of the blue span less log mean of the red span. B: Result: -0.13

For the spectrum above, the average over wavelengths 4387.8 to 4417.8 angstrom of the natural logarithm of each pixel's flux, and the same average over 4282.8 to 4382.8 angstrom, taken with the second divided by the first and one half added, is 1.47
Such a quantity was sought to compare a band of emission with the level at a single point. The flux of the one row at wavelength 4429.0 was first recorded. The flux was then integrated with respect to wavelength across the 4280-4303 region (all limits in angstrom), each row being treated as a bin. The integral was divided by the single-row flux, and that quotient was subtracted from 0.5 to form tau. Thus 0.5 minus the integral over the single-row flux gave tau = -16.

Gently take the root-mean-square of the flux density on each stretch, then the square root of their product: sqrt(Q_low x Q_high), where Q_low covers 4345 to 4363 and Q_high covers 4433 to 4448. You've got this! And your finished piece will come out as 32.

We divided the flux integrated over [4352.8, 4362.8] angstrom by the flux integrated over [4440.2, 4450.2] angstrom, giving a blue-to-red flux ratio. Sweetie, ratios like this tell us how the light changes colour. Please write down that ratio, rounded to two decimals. 0.92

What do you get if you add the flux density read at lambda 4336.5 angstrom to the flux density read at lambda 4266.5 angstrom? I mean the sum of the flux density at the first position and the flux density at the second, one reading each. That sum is 59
